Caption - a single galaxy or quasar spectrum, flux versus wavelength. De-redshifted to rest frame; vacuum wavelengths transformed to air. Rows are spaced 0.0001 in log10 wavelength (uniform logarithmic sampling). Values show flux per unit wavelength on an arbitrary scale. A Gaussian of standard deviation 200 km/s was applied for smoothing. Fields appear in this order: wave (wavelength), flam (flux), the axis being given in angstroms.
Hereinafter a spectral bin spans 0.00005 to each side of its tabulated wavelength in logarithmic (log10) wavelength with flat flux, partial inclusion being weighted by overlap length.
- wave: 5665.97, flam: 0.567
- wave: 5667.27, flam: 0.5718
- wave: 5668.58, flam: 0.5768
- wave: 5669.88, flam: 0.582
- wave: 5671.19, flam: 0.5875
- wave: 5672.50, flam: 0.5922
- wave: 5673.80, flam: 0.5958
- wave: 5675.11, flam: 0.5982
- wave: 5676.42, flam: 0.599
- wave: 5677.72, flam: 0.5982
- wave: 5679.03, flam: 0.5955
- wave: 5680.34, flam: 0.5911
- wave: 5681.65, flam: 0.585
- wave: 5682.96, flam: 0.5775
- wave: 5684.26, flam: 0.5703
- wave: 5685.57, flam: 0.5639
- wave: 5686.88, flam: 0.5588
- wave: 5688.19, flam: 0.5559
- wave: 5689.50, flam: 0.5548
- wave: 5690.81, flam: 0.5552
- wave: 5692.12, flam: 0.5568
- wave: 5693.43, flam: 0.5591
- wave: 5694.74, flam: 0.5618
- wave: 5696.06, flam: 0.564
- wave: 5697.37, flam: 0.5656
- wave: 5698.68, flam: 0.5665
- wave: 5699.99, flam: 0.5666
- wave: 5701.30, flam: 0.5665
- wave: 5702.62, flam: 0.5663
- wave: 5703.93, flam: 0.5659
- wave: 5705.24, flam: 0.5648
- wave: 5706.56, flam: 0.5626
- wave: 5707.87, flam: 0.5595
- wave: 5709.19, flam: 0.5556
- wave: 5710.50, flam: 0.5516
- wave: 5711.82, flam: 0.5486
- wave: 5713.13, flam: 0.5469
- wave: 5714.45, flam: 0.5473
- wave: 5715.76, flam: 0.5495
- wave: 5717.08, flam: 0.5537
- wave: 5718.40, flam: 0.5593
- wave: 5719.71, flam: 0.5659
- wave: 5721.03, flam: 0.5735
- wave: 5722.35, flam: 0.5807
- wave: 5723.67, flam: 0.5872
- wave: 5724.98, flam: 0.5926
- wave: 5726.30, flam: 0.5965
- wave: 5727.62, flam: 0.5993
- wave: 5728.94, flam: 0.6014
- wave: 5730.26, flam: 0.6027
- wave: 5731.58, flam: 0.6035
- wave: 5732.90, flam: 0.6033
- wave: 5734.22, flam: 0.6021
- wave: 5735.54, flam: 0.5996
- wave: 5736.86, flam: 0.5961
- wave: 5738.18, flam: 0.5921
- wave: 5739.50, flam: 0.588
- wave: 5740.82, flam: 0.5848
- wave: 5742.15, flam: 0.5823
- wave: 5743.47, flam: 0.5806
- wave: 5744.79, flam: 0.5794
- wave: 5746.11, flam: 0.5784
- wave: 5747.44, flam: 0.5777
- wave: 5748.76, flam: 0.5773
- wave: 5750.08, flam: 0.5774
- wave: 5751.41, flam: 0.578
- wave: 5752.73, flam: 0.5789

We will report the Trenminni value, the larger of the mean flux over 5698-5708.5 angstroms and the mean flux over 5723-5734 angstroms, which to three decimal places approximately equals 0.598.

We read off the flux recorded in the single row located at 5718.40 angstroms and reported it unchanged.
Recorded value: 0.5593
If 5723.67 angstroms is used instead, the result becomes 0.5872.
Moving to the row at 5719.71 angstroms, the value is 0.5659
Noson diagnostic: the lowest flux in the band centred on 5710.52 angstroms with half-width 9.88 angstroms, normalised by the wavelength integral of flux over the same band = 0.05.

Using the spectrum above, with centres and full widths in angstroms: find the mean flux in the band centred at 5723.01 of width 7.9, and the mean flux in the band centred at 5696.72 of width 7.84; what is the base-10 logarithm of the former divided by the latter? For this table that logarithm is 0.014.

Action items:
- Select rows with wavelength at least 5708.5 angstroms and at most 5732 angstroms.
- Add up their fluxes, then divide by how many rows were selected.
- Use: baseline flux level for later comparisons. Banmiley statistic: 0.573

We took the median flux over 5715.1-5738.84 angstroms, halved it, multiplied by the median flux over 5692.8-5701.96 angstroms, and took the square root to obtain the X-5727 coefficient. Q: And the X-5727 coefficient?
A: 0.410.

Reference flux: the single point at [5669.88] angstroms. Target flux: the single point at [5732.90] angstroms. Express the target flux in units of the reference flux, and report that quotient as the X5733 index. 1.04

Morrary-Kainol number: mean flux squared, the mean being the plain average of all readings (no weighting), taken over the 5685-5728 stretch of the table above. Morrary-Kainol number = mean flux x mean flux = 0.318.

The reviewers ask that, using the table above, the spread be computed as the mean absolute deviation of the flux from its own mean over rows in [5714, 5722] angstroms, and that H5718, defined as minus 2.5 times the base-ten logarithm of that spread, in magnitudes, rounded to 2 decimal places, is 5.24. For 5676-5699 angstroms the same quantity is 4.69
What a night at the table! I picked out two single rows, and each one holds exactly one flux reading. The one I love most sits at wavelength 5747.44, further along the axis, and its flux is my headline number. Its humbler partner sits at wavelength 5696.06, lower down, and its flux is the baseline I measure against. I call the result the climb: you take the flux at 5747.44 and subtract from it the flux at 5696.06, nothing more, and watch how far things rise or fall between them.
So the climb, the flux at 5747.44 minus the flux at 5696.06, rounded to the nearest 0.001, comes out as 0.014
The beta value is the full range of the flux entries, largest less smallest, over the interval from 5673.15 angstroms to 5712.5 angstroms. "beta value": 0.050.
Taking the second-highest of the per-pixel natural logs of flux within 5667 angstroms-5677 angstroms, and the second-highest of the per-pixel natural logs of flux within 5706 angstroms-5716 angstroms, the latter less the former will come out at -0.07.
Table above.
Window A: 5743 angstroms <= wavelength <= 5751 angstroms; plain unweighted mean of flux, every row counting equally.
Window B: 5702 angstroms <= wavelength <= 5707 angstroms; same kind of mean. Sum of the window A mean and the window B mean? 1.14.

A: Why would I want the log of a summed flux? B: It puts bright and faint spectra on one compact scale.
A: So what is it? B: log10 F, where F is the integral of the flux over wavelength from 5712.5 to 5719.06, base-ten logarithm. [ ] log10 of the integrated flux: 0.56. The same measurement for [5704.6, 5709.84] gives 0.47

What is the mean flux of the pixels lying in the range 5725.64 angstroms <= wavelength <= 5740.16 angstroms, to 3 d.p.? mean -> 0.599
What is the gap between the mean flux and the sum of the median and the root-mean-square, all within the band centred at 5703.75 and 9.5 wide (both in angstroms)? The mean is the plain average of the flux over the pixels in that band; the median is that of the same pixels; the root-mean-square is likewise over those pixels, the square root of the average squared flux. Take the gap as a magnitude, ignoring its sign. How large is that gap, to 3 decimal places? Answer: 0.566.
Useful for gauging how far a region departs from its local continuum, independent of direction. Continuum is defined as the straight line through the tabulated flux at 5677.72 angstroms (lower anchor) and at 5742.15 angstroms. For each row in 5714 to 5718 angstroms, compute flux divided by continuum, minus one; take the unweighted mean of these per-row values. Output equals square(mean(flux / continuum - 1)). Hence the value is 0.004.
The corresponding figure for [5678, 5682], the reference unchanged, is 0.000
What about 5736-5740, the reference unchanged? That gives 0.000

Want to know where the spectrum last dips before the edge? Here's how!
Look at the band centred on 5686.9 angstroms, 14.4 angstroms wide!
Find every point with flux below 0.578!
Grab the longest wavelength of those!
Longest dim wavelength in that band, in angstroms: 5693.43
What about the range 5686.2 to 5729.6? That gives 5721.03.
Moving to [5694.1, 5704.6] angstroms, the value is 5703.93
